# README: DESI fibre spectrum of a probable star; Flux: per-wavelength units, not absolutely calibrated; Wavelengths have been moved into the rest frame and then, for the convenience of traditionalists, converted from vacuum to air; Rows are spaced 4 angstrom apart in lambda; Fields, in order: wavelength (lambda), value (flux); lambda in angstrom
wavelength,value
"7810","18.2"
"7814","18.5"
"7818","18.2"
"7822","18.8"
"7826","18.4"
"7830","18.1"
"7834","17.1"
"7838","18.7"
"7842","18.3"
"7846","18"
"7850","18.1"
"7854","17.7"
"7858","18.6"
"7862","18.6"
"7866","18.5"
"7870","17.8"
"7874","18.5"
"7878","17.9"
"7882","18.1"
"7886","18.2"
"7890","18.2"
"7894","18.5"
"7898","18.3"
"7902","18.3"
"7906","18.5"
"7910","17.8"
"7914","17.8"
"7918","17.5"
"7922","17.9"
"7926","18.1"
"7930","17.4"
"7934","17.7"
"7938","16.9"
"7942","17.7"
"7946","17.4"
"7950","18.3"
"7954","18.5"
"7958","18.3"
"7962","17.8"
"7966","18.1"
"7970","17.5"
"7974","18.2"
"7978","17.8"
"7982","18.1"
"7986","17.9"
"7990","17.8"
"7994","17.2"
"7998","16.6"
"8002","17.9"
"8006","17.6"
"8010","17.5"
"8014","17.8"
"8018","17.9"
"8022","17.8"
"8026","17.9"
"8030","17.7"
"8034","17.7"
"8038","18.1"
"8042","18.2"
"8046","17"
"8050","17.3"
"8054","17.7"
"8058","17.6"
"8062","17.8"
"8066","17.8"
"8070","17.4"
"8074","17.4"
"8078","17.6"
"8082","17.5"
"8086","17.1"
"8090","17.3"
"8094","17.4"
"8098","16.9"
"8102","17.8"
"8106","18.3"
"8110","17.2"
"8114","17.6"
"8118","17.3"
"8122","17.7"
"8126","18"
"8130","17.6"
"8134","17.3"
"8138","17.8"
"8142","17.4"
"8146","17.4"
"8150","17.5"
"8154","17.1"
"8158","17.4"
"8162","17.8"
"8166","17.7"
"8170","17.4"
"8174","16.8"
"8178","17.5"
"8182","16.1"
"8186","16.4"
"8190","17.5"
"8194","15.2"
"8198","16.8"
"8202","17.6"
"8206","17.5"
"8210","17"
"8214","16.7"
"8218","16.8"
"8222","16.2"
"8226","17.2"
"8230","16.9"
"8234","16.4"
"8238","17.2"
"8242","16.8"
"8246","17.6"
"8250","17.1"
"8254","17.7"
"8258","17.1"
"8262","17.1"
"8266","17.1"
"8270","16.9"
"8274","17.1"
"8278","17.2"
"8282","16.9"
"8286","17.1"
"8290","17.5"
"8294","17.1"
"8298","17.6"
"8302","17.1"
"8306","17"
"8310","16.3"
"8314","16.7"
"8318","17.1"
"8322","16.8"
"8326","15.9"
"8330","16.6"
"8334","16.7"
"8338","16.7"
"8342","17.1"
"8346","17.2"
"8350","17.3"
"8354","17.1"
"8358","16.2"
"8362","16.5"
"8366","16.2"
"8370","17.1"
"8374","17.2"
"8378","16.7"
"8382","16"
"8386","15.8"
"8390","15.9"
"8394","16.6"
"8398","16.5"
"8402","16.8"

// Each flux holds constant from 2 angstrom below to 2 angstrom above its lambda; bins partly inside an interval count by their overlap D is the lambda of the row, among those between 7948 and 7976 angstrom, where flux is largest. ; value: 7954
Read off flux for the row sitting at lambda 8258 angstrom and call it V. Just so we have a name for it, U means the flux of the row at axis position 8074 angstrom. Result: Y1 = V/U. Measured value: 0.983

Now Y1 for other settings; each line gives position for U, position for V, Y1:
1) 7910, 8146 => 0.978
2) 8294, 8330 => 0.971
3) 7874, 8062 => 0.962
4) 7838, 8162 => 0.952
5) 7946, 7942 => 1.017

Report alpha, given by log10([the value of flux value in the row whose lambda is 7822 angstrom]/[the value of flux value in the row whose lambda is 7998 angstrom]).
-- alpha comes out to 0.054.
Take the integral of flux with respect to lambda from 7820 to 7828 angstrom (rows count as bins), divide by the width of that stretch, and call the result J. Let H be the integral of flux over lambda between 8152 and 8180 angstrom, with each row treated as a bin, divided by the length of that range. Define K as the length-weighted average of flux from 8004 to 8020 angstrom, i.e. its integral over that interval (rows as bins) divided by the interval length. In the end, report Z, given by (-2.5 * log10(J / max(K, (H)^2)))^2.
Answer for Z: 9.2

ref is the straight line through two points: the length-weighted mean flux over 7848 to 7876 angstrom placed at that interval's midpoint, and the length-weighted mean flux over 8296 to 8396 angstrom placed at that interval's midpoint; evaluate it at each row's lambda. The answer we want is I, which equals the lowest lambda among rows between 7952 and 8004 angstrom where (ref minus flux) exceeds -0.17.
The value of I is 7962 angstrom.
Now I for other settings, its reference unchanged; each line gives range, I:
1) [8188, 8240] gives 8194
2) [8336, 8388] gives 8338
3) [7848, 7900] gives 7850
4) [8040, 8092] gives 8046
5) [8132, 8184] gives 8134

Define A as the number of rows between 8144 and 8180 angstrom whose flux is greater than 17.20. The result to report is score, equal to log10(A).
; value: 0.85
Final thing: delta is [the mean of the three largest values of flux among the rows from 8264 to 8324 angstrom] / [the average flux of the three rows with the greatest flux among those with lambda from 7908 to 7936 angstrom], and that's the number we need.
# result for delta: 0.97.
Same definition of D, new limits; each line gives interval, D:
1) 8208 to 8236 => 8226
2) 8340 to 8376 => 8350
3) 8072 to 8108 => 8106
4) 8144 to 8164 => 8162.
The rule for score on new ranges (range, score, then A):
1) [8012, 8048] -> 0.90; 8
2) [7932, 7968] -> 0.90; 8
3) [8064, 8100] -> 0.85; 7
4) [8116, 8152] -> 0.95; 9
